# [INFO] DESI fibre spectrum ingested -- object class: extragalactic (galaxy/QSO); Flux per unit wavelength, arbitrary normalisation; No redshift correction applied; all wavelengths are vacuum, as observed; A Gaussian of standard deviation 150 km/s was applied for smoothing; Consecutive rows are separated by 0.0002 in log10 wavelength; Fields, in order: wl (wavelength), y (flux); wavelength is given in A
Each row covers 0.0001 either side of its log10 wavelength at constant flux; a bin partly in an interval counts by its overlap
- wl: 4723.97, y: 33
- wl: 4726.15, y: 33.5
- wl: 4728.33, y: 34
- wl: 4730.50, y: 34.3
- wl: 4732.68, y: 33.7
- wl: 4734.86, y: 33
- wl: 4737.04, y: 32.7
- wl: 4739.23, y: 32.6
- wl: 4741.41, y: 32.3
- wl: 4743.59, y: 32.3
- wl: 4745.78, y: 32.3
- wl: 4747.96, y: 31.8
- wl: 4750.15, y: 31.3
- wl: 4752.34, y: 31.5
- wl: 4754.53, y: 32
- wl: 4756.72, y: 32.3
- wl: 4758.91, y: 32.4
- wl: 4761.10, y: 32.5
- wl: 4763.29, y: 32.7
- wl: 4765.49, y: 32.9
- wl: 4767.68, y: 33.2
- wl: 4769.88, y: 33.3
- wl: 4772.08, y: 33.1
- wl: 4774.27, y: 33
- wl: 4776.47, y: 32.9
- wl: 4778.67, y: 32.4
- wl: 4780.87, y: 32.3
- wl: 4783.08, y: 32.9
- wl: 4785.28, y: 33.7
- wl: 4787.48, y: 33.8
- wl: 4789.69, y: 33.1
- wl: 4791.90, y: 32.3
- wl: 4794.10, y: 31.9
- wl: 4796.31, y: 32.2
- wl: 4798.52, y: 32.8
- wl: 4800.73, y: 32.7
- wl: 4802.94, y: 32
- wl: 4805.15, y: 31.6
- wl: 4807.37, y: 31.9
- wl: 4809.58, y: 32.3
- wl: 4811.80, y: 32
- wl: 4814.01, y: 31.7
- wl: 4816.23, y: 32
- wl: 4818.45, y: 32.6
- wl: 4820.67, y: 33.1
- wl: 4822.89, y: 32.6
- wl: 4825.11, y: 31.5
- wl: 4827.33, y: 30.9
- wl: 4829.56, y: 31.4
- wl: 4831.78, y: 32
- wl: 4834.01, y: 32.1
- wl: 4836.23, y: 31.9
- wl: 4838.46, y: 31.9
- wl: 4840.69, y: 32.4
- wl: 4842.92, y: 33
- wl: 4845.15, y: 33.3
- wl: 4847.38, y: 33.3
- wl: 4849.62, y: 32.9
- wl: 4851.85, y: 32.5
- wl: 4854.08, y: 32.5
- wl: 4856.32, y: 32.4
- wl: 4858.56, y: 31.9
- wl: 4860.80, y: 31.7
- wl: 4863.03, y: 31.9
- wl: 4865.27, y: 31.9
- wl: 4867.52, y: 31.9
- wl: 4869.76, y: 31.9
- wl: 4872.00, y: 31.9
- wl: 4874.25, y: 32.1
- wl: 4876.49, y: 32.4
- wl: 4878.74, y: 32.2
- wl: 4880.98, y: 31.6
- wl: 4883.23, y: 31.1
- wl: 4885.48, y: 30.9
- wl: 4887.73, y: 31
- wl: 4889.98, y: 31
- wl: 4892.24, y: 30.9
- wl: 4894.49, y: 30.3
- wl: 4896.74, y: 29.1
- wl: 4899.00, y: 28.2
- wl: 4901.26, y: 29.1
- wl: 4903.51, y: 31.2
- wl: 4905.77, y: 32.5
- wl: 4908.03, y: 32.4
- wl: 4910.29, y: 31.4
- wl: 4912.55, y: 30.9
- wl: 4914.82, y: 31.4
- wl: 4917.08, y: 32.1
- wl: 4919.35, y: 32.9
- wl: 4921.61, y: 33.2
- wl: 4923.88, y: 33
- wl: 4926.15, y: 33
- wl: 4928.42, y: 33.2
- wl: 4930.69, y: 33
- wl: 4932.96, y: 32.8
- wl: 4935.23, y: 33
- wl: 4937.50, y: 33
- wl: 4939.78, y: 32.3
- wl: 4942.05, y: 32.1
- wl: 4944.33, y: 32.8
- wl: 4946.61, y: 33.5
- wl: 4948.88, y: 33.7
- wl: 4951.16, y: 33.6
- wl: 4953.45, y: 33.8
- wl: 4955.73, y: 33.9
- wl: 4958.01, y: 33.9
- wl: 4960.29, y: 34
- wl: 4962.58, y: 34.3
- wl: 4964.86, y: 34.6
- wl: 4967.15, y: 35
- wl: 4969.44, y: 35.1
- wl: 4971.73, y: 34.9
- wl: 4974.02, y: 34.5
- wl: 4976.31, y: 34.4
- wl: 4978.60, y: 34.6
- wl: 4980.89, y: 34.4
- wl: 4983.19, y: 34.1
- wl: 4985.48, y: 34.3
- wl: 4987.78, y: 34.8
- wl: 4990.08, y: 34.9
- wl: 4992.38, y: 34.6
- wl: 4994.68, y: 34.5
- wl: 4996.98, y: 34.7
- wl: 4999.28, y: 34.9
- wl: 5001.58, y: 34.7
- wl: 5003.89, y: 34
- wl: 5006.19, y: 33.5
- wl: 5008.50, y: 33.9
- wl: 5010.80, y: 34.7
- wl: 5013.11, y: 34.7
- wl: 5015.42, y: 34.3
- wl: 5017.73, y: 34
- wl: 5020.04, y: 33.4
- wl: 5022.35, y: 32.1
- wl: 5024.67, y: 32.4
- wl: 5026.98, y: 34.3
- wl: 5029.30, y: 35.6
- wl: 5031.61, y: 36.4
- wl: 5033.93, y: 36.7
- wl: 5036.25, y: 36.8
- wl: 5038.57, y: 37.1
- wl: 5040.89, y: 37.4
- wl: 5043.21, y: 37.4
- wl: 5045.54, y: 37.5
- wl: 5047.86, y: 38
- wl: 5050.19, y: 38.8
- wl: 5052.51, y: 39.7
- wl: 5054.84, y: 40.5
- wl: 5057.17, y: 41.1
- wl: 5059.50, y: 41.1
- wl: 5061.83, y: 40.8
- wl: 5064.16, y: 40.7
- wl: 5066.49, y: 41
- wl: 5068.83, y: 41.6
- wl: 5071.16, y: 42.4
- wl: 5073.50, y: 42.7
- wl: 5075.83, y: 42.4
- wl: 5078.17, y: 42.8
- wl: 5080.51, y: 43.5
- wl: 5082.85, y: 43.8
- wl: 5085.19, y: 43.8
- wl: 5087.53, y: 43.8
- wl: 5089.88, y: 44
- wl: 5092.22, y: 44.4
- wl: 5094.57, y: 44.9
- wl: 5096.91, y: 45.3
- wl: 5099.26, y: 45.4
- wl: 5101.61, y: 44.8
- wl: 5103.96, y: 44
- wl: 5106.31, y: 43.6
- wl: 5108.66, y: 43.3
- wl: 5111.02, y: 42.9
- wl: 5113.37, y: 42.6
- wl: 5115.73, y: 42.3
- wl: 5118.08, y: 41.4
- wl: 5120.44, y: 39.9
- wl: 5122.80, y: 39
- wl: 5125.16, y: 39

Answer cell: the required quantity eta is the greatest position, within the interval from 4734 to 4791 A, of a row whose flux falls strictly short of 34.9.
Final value 4789.69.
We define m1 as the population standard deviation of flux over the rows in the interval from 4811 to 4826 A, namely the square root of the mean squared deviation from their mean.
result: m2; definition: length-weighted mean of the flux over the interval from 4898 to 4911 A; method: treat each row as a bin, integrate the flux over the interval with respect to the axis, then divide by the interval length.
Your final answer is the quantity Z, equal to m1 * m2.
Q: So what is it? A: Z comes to 16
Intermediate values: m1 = 0.53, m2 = 30.8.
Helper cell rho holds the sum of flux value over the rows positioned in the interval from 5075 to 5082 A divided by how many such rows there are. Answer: 43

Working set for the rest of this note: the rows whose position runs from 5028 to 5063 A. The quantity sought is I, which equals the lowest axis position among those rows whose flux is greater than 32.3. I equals 5029.30 A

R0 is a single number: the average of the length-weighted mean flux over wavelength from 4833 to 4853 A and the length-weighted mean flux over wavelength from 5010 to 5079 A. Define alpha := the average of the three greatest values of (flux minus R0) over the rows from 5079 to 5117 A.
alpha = 9.9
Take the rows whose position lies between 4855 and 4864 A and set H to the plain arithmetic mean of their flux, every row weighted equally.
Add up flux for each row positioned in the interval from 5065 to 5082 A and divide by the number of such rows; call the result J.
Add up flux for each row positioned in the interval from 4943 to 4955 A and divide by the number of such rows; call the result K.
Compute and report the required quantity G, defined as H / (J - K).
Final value 4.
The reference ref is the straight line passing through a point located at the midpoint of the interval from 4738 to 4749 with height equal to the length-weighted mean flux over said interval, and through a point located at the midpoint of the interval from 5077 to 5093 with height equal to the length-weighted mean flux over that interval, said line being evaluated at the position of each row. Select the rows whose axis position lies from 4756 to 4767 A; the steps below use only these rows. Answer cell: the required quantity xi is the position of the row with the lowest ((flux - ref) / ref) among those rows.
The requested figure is 4756.72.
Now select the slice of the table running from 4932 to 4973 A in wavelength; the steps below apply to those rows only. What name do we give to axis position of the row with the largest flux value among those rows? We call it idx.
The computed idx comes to 4969.44 A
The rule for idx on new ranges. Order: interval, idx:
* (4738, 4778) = 4769.88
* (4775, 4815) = 4787.48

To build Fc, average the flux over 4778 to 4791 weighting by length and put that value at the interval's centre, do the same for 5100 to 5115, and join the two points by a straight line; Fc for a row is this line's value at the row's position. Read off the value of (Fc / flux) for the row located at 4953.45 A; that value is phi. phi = 1.14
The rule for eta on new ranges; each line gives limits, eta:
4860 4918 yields 4917.08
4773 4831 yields 4829.56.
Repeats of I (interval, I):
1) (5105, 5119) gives 5106.31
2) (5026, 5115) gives 5026.98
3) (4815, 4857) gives 4818.45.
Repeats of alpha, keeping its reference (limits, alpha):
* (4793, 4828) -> -2.4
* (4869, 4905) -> -3.0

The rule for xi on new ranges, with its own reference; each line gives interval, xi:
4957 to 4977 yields 4976.31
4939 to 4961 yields 4942.05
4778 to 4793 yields 4791.90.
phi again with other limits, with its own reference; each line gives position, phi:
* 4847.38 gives 1.05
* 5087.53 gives 0.98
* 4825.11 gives 1.09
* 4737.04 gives 0.96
